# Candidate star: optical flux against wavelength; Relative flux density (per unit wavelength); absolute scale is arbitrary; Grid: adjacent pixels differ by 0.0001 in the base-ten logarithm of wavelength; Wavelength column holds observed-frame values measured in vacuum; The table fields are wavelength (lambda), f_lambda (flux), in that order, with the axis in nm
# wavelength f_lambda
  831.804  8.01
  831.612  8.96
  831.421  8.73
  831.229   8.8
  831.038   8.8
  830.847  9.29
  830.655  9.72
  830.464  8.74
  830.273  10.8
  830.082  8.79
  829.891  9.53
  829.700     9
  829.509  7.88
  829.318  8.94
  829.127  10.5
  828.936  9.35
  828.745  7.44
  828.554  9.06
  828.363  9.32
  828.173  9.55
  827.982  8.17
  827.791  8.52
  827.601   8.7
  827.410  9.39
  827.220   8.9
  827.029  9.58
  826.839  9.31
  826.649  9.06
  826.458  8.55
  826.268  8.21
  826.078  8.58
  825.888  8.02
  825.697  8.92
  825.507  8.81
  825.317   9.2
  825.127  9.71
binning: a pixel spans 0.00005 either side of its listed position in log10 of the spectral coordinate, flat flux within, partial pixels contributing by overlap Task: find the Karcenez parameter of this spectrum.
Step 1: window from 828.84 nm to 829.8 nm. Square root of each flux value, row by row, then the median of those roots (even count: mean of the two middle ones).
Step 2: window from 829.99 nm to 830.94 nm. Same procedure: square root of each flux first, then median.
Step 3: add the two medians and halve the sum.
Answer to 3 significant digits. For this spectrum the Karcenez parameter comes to 3.02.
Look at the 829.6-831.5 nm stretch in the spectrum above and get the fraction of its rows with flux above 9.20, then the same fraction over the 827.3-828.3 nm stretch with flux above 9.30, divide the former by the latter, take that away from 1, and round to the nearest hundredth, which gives 0.00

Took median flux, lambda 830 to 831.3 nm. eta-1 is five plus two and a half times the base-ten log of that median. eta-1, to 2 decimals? 7.36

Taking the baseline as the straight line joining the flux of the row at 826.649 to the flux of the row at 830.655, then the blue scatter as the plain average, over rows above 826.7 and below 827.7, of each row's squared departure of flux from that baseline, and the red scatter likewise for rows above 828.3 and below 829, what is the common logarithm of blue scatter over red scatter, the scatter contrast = -0.9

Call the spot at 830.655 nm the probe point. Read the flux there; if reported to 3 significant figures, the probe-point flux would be 9.72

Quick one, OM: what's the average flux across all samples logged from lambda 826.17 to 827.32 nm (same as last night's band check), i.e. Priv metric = 8.94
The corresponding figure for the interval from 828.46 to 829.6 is 8.86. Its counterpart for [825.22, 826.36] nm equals 8.62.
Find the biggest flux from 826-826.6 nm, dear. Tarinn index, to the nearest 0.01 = 8.58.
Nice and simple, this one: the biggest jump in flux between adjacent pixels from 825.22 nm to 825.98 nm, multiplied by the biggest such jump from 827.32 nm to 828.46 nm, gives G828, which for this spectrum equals 1.24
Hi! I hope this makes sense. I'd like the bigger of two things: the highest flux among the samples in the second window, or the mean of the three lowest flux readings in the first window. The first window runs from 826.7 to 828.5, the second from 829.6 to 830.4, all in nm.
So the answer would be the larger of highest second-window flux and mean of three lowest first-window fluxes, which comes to 10.8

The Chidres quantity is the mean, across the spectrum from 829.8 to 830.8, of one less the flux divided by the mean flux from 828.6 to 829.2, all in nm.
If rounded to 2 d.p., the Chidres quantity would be -0.05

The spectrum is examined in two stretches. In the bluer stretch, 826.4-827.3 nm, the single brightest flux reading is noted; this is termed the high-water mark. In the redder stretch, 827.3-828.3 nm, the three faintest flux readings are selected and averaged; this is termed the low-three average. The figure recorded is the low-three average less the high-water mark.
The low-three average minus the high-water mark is -1.12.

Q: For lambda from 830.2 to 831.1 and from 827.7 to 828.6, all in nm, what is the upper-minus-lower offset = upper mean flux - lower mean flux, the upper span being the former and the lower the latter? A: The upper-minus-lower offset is 0.5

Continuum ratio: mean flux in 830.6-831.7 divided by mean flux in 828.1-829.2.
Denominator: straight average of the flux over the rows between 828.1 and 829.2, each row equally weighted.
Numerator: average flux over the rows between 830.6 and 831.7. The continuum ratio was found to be 0.98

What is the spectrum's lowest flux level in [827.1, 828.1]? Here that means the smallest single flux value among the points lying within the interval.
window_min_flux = 8.17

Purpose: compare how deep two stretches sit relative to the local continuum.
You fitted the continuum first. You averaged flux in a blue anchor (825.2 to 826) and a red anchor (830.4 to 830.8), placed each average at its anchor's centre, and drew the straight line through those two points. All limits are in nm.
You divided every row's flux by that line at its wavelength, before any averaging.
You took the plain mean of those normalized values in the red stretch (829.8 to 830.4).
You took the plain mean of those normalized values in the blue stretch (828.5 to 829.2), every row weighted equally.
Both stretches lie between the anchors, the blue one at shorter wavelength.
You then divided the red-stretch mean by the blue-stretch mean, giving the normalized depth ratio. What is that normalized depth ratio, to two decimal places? 1.05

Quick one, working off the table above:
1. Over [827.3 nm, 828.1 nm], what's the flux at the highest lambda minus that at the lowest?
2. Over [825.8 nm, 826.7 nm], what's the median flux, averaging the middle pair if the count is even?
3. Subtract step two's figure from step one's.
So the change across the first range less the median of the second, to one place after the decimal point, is -9.8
